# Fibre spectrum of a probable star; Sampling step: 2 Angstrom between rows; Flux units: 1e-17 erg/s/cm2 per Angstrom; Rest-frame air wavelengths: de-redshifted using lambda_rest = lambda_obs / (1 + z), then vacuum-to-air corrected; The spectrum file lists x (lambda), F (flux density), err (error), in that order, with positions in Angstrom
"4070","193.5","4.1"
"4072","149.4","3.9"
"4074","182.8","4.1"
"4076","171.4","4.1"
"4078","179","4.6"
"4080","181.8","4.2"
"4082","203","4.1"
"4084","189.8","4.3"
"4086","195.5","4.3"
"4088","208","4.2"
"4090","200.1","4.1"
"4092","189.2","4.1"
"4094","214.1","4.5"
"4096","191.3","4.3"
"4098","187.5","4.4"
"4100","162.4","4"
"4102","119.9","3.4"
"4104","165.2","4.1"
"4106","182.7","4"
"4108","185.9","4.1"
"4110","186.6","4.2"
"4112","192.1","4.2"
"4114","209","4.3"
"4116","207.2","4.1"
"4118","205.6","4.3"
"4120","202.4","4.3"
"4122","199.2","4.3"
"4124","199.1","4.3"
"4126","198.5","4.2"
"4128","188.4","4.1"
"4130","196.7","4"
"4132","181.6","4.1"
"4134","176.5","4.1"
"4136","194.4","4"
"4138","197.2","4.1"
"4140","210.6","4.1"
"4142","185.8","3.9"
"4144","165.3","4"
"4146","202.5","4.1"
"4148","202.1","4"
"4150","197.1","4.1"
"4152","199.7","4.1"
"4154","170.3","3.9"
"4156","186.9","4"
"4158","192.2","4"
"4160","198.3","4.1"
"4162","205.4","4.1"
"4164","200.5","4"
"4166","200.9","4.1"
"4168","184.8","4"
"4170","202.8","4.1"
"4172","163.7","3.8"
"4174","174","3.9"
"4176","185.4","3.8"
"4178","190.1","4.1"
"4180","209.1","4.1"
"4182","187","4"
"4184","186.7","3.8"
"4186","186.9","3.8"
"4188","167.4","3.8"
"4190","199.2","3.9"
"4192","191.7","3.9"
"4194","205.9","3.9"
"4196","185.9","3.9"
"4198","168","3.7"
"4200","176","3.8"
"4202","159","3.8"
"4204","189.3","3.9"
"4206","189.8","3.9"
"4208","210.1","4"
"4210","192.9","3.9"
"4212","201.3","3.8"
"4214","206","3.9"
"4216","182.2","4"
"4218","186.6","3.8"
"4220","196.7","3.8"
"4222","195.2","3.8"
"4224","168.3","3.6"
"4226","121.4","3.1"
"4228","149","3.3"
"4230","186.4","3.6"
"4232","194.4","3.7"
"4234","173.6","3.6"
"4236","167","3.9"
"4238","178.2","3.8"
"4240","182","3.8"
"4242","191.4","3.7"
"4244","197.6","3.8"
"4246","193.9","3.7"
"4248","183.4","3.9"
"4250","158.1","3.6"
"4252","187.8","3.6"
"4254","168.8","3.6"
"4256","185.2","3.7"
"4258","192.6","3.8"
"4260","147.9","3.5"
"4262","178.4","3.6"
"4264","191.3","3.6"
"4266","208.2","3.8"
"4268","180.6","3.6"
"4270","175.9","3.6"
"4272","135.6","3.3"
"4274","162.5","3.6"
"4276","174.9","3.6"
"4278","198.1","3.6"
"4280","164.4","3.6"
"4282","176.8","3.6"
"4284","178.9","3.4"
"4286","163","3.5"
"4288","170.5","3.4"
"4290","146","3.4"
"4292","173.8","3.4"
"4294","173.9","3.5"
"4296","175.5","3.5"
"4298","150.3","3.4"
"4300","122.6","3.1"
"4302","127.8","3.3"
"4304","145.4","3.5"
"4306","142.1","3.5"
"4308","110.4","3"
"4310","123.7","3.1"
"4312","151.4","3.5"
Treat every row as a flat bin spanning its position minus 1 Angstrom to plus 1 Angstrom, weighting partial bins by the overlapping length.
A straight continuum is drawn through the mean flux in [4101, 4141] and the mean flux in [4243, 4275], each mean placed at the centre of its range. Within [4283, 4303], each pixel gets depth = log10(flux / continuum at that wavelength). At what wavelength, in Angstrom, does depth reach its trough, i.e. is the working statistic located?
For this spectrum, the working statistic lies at 4300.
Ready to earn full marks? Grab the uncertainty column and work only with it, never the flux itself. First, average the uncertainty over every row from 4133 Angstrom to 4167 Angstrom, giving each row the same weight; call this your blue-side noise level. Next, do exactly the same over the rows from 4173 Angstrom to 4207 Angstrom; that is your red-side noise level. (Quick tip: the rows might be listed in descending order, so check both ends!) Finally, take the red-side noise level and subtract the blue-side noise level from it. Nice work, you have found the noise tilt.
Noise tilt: -0.16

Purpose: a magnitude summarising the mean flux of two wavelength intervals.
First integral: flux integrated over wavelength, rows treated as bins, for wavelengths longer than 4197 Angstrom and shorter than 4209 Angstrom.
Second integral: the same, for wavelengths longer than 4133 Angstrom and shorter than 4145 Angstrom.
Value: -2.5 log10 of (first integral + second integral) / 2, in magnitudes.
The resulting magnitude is -8.37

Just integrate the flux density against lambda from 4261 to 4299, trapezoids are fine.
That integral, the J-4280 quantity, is 6557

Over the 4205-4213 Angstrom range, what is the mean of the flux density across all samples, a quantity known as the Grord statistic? 199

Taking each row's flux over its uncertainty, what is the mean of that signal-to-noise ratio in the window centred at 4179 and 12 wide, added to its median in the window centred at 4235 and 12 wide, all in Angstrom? 95.8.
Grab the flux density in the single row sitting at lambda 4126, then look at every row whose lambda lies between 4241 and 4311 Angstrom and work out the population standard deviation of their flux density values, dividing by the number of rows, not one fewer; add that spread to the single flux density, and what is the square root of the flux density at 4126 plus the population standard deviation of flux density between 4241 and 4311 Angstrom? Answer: 14.91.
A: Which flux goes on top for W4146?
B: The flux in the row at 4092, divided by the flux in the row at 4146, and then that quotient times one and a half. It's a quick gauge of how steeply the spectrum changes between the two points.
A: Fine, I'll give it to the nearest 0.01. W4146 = 1.40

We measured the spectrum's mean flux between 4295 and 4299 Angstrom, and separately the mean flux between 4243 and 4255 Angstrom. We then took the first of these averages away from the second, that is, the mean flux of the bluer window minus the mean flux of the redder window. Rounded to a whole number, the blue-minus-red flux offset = 19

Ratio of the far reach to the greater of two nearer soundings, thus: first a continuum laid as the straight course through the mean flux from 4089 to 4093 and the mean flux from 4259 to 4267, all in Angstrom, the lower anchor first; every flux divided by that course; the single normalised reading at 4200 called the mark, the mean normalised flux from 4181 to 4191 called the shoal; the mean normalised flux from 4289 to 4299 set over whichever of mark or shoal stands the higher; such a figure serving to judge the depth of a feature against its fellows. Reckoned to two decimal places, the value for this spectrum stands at 0.92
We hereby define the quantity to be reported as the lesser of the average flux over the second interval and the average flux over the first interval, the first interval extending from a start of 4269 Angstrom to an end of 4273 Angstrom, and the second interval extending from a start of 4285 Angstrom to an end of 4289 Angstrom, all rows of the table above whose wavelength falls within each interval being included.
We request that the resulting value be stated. 156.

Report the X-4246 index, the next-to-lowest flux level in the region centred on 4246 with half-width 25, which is 147.9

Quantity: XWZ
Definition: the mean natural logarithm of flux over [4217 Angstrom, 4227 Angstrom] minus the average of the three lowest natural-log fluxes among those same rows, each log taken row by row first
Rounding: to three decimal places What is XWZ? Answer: 0.091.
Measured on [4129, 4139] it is 0.027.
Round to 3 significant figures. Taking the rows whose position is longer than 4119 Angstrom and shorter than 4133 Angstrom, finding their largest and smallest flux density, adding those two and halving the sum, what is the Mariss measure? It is 192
